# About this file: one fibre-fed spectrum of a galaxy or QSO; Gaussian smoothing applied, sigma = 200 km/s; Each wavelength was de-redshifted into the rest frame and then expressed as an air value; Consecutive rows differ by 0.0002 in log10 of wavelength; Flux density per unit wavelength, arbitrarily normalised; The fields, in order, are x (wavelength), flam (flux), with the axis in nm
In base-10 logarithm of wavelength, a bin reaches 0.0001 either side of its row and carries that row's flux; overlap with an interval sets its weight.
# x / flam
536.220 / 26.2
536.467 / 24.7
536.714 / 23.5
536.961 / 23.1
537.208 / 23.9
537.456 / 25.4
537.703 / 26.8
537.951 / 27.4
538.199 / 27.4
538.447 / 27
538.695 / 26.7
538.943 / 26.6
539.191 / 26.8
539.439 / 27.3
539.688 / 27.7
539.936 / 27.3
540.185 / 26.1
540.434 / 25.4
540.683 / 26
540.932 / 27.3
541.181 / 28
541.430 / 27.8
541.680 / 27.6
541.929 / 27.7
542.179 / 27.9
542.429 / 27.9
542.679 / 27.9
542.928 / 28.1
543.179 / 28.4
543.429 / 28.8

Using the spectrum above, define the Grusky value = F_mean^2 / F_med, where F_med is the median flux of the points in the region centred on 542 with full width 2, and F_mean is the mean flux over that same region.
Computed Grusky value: 27.8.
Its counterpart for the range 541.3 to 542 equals 27.7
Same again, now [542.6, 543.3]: 28.2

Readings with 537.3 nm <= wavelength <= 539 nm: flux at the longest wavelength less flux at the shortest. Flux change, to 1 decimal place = 1.2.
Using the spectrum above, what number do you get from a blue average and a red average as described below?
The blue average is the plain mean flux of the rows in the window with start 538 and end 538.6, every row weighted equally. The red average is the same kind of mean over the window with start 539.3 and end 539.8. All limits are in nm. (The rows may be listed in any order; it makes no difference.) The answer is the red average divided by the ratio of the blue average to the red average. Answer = 28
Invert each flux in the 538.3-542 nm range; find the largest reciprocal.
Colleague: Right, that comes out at 0.0394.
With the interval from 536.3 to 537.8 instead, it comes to 0.0433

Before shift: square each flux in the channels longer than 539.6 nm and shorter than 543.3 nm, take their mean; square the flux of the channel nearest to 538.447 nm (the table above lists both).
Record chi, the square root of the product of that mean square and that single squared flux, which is 740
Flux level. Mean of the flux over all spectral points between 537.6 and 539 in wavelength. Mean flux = 27.0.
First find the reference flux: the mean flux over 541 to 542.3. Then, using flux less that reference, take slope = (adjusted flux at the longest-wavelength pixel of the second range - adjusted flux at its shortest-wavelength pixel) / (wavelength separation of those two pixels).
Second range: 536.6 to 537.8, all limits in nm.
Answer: 3.3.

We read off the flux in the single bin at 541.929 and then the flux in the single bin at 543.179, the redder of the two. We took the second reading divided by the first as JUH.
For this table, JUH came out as 1.03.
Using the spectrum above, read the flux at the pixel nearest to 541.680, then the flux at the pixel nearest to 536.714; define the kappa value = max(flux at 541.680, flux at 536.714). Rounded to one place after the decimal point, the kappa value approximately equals 27.6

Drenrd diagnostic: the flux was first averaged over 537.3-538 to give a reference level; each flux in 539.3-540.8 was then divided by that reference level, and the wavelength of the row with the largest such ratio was 539.688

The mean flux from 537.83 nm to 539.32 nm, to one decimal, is 27.0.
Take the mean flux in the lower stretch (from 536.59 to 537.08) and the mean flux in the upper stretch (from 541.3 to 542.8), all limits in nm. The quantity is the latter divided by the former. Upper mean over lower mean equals 1.19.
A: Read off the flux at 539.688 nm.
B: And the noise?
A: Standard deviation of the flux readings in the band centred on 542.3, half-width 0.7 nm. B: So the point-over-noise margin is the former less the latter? 27.5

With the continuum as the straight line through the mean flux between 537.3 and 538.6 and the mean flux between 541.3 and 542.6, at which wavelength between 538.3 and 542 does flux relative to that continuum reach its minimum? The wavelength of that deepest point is 540.434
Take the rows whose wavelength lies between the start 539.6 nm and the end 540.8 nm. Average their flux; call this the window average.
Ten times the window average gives 265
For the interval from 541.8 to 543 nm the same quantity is 279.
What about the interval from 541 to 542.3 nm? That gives 278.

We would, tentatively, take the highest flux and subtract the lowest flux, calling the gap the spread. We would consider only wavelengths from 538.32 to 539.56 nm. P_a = 0.70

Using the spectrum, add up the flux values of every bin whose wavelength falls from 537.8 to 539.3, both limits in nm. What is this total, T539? 162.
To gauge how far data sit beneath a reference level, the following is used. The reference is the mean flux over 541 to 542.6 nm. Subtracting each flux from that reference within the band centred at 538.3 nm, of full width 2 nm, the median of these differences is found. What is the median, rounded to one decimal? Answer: 1.0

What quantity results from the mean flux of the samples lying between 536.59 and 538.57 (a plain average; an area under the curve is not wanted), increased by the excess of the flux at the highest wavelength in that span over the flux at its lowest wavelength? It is 29.1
